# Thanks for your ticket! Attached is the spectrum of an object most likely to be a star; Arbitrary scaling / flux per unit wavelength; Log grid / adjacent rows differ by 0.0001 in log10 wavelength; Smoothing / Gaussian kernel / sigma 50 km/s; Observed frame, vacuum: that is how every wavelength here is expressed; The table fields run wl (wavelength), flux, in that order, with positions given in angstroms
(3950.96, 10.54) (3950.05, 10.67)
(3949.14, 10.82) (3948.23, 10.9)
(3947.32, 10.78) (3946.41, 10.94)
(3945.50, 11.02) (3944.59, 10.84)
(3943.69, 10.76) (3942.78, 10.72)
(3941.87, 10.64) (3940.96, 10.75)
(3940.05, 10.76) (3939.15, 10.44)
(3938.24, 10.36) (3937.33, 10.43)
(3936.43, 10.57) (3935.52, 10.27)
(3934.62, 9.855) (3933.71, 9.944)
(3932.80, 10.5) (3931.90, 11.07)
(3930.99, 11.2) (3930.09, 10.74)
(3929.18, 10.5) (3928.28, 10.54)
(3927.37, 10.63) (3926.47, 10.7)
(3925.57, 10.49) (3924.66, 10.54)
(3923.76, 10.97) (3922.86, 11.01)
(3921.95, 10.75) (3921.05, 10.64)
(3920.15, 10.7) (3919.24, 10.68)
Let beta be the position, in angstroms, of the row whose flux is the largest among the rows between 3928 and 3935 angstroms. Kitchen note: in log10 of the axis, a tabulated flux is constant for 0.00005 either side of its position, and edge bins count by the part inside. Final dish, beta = 3930.99 angstroms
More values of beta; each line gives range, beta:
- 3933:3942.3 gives 3940.05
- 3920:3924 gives 3922.86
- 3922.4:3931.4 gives 3930.99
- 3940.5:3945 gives 3944.59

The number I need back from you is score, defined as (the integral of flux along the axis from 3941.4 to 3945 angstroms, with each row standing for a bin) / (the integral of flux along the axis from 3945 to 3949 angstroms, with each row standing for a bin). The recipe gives 0.89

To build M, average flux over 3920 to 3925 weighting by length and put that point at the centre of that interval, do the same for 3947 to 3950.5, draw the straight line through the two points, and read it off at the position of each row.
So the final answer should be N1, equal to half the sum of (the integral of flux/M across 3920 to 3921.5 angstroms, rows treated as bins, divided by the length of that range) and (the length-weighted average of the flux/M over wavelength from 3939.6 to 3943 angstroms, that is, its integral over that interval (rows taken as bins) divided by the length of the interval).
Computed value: 0.99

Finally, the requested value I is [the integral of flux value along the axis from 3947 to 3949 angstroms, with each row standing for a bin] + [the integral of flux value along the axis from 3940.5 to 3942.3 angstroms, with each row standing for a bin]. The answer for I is 41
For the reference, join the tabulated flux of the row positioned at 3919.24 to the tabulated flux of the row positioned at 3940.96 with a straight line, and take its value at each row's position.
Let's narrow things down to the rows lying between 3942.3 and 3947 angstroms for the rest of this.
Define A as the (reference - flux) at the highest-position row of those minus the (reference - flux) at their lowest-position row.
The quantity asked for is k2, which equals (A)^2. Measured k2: 0.04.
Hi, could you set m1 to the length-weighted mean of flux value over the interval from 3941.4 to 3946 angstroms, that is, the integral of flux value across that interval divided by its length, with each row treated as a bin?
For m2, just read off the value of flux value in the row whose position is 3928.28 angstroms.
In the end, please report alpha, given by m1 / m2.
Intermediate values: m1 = 10.8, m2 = 10.54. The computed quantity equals 1.02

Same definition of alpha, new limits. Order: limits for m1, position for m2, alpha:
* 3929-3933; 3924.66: 1.03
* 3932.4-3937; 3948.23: 0.94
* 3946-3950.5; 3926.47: 1.01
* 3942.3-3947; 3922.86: 0.99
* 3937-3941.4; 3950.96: 1.00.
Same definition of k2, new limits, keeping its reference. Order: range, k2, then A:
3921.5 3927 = 0.00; 0.1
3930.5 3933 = 0.50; 0.7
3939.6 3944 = 0.00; 0.0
